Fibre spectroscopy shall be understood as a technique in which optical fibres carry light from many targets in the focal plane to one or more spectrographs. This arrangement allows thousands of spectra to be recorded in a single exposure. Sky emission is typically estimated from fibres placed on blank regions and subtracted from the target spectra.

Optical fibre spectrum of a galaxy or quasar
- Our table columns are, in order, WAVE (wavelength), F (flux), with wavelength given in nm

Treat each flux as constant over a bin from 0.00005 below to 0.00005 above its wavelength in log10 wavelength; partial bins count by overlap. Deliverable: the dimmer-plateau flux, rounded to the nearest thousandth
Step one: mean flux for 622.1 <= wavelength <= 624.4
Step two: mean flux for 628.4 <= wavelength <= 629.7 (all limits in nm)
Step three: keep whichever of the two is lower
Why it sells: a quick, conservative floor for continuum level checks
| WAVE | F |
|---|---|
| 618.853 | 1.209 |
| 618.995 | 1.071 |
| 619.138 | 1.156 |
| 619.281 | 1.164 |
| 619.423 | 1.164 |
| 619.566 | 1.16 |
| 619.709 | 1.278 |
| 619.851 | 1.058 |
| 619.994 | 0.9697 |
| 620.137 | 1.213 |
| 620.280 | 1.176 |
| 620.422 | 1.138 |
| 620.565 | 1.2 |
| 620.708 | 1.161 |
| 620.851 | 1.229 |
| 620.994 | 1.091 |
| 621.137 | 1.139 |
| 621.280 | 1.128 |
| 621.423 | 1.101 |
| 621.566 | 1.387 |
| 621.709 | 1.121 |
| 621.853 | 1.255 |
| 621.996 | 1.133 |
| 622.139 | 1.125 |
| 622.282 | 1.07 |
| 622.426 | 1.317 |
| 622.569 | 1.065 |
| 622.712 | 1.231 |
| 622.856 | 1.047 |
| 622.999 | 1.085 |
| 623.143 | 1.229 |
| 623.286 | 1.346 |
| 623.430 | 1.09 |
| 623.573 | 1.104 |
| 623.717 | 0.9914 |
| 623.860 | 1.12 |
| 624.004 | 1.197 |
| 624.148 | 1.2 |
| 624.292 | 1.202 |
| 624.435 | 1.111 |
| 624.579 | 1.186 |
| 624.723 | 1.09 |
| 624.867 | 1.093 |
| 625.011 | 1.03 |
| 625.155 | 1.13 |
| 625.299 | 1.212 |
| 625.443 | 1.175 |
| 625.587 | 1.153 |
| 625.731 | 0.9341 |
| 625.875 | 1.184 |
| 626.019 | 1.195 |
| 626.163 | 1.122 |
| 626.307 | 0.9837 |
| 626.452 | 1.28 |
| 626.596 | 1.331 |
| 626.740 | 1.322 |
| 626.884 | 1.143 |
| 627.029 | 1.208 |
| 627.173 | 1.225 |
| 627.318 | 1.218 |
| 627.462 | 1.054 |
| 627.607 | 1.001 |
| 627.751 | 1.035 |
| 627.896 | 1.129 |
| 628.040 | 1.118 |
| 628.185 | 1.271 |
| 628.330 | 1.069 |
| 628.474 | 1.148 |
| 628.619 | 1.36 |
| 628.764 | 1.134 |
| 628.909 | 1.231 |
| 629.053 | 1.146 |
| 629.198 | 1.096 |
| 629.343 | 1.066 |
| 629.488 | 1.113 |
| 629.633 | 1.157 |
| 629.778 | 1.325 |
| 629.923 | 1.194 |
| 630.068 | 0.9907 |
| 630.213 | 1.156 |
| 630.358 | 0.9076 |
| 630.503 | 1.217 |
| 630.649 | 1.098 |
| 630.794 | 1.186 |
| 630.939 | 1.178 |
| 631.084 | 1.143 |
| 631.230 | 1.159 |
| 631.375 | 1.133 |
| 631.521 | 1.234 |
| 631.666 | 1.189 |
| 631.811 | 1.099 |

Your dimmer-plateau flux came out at 1.151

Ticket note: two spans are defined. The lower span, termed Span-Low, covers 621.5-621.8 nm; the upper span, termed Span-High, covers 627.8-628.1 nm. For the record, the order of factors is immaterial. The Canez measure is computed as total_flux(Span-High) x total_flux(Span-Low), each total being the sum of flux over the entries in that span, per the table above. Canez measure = 5.64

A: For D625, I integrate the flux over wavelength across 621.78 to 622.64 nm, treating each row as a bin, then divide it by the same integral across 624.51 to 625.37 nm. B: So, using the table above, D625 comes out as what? 1.03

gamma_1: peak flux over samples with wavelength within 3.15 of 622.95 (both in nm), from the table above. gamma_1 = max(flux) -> 1.387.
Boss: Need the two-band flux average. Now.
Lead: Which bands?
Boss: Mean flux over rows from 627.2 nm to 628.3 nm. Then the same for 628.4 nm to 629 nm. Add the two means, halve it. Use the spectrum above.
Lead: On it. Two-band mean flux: 1.168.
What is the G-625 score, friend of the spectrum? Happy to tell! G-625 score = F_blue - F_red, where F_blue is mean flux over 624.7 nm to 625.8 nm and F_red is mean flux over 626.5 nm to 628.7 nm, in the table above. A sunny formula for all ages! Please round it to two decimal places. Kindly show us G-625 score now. -0.07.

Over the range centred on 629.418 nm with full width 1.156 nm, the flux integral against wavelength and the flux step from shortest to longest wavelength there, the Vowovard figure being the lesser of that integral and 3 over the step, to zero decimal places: -81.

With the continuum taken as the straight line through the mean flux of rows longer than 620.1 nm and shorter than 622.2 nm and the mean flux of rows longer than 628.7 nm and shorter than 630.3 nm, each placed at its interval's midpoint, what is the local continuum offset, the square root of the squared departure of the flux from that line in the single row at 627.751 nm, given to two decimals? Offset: 0.12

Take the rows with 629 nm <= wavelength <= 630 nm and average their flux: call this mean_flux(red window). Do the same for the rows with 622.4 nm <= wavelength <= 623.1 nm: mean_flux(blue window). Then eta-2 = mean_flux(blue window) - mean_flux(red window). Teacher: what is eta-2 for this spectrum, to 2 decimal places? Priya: -0.01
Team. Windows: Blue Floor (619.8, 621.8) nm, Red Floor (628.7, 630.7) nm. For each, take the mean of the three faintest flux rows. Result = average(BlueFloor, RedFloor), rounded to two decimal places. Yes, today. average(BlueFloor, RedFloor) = 1.01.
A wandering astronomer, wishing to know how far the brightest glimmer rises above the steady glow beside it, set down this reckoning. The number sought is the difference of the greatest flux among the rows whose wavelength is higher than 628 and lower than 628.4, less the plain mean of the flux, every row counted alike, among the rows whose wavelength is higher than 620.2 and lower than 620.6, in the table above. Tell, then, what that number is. 0.10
